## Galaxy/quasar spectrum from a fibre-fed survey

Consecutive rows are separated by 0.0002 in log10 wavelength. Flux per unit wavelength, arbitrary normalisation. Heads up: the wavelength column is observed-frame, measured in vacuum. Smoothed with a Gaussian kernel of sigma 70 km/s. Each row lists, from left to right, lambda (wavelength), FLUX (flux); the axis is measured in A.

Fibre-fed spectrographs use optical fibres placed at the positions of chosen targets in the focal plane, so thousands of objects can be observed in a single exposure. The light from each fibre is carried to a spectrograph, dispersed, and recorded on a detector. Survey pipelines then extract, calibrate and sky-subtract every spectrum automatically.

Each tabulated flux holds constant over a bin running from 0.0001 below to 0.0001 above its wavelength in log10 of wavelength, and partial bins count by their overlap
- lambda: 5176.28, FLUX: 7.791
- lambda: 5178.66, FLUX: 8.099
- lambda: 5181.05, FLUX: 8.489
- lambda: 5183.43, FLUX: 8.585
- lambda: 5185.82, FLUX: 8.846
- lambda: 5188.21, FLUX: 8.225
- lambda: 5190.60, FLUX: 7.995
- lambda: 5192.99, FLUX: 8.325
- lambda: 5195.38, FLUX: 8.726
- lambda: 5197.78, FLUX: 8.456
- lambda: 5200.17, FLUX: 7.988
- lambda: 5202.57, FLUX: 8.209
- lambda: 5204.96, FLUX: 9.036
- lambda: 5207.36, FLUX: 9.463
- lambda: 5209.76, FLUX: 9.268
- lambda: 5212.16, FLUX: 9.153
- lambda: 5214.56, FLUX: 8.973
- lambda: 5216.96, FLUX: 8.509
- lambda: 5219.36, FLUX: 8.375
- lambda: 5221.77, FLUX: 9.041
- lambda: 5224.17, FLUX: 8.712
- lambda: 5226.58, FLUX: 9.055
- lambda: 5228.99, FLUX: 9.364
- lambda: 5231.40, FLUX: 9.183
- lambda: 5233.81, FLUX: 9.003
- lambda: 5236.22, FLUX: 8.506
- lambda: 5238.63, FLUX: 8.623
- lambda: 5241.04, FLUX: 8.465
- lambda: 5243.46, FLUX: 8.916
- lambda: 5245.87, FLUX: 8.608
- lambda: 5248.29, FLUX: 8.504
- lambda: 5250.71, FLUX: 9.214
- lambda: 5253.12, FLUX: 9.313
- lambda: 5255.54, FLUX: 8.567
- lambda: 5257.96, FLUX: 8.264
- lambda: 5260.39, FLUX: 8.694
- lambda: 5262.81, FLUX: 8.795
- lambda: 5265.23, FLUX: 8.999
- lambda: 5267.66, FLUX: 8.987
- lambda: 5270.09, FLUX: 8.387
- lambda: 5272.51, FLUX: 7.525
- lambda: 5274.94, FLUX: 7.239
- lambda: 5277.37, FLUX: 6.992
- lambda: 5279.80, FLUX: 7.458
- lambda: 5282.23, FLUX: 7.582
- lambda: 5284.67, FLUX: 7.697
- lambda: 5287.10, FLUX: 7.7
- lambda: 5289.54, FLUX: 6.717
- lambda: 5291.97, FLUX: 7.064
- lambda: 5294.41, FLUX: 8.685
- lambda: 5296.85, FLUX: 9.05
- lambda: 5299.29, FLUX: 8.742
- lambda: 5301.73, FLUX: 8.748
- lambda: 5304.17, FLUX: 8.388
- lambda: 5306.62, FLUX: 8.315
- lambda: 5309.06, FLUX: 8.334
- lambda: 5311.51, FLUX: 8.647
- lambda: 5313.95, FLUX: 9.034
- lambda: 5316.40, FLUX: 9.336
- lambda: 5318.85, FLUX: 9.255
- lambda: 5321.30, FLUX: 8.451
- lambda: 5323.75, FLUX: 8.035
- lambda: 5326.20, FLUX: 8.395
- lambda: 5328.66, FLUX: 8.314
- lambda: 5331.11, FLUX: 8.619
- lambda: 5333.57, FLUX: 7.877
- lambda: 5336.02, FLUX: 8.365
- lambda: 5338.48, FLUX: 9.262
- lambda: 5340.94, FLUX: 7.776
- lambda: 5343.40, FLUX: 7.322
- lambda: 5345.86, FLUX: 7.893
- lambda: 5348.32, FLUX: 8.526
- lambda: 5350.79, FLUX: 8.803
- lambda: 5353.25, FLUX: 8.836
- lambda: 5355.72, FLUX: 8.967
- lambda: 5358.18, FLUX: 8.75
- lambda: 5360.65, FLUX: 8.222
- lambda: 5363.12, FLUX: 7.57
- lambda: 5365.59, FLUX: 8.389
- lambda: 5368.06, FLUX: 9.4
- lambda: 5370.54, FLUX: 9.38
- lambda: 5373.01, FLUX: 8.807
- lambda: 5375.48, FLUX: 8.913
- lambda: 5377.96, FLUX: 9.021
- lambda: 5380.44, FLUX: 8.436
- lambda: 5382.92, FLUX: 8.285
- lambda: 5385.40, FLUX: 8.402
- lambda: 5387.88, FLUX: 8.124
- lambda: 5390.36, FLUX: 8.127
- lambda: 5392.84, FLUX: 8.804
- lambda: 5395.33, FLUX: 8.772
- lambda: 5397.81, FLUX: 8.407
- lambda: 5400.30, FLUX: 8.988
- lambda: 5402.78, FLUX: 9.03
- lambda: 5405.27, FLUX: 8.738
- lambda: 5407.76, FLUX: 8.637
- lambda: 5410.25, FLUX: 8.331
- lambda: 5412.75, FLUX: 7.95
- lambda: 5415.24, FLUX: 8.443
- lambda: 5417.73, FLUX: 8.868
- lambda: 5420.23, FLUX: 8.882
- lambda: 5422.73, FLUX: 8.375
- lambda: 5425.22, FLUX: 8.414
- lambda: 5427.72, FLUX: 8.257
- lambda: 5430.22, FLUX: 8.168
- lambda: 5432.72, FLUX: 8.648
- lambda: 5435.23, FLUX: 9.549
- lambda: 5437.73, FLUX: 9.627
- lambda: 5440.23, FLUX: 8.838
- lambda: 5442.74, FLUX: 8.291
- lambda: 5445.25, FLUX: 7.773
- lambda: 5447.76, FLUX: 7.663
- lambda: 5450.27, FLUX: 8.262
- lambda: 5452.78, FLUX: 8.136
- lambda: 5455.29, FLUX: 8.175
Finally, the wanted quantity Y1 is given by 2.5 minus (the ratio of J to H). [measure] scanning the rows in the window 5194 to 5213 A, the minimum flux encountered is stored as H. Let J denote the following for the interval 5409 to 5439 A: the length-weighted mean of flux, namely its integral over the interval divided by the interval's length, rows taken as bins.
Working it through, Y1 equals 1.42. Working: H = 7.988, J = 8.63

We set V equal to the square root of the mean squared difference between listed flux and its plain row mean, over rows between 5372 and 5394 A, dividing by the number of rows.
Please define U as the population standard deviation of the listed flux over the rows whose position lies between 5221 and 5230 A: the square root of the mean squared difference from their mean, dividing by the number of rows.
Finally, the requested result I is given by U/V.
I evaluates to 0.7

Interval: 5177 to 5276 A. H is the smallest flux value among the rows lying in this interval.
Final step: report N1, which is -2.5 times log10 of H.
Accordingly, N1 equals -2.15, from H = 7.239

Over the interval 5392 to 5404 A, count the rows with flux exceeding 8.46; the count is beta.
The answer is 4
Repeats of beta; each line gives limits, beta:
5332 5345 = 1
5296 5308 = 3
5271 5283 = 0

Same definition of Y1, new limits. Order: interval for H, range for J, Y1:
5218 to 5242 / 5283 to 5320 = 1.50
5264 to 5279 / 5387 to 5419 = 1.28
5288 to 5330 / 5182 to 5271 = 1.20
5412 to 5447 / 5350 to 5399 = 1.39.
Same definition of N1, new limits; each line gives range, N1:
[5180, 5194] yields -2.26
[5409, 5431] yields -2.25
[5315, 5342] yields -2.23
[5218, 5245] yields -2.31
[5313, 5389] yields -2.16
